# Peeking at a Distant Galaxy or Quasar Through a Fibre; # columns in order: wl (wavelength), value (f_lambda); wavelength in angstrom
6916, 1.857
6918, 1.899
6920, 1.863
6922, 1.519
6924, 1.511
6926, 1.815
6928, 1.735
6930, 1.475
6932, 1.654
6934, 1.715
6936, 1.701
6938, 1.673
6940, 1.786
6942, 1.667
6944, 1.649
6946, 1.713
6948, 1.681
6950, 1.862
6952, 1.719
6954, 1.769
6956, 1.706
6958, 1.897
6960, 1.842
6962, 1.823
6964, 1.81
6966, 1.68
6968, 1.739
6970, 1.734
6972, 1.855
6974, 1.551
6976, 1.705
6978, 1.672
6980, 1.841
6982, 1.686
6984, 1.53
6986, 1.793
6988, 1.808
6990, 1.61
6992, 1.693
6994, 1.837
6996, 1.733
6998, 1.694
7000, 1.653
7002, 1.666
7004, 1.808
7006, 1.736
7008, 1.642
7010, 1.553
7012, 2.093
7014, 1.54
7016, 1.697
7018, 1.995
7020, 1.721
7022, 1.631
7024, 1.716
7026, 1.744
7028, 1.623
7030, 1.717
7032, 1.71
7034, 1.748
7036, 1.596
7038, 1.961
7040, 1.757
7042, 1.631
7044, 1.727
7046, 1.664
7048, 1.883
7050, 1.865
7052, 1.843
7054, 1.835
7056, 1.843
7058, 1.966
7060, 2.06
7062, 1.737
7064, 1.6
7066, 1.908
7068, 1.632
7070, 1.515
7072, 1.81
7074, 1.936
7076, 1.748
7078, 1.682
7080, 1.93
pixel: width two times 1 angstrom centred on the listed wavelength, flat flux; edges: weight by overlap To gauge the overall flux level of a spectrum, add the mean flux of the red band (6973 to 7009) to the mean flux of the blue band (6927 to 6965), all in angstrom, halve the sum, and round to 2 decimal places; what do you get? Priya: 1.72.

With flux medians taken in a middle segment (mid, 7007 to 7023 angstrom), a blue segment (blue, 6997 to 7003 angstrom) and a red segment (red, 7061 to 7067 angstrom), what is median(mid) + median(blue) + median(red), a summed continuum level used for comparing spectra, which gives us 5.07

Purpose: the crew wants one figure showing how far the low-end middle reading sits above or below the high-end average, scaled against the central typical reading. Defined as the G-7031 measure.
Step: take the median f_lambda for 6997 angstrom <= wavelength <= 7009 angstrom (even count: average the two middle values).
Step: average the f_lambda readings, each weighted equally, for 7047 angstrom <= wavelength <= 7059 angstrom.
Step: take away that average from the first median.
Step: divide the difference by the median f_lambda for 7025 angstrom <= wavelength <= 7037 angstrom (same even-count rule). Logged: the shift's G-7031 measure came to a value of -0.11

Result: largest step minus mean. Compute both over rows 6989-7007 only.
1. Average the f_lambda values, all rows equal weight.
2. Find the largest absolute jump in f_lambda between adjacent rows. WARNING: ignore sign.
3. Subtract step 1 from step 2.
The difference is -1.57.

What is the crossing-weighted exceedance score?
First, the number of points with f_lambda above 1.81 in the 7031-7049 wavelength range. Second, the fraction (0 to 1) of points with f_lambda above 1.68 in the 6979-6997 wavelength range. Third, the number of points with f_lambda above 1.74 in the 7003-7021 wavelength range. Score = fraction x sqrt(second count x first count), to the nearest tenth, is 1.9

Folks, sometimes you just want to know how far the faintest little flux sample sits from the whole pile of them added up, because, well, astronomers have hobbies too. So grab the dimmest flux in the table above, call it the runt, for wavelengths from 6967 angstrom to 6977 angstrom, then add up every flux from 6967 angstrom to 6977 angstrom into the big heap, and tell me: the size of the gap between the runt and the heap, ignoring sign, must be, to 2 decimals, 7.03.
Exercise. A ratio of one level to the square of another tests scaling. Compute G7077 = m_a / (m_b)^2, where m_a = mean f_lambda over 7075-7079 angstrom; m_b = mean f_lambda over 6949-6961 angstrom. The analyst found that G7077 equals 0.530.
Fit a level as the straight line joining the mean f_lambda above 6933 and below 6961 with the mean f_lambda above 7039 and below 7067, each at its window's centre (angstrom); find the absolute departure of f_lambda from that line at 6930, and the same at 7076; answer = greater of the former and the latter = 0.26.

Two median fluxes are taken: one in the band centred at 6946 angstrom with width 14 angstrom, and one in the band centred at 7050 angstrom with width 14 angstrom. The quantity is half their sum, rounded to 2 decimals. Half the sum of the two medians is 1.78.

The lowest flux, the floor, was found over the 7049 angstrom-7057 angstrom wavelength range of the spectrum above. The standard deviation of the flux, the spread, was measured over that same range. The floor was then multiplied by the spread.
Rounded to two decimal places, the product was 0.02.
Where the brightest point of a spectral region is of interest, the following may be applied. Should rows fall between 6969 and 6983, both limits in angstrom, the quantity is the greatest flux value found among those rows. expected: 1.855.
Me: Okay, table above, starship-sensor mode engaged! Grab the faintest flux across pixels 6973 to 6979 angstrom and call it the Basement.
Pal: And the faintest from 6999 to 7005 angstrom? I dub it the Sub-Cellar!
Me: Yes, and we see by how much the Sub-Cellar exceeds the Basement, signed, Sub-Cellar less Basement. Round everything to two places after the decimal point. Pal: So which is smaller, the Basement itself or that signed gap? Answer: 0.10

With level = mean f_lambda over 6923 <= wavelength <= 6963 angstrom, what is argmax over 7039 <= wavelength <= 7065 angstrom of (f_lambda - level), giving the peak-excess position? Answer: 7060 angstrom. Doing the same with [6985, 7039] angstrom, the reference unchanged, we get 7012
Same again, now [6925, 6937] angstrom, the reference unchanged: 6926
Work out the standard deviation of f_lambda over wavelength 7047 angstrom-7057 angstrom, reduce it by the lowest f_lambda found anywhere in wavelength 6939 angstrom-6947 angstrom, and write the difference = -1.63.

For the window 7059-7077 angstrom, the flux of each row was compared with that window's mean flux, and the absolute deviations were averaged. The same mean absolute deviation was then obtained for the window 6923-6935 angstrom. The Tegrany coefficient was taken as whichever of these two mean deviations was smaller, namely 0.105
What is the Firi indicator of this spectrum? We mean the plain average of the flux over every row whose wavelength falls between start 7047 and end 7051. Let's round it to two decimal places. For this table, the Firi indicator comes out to 1.87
